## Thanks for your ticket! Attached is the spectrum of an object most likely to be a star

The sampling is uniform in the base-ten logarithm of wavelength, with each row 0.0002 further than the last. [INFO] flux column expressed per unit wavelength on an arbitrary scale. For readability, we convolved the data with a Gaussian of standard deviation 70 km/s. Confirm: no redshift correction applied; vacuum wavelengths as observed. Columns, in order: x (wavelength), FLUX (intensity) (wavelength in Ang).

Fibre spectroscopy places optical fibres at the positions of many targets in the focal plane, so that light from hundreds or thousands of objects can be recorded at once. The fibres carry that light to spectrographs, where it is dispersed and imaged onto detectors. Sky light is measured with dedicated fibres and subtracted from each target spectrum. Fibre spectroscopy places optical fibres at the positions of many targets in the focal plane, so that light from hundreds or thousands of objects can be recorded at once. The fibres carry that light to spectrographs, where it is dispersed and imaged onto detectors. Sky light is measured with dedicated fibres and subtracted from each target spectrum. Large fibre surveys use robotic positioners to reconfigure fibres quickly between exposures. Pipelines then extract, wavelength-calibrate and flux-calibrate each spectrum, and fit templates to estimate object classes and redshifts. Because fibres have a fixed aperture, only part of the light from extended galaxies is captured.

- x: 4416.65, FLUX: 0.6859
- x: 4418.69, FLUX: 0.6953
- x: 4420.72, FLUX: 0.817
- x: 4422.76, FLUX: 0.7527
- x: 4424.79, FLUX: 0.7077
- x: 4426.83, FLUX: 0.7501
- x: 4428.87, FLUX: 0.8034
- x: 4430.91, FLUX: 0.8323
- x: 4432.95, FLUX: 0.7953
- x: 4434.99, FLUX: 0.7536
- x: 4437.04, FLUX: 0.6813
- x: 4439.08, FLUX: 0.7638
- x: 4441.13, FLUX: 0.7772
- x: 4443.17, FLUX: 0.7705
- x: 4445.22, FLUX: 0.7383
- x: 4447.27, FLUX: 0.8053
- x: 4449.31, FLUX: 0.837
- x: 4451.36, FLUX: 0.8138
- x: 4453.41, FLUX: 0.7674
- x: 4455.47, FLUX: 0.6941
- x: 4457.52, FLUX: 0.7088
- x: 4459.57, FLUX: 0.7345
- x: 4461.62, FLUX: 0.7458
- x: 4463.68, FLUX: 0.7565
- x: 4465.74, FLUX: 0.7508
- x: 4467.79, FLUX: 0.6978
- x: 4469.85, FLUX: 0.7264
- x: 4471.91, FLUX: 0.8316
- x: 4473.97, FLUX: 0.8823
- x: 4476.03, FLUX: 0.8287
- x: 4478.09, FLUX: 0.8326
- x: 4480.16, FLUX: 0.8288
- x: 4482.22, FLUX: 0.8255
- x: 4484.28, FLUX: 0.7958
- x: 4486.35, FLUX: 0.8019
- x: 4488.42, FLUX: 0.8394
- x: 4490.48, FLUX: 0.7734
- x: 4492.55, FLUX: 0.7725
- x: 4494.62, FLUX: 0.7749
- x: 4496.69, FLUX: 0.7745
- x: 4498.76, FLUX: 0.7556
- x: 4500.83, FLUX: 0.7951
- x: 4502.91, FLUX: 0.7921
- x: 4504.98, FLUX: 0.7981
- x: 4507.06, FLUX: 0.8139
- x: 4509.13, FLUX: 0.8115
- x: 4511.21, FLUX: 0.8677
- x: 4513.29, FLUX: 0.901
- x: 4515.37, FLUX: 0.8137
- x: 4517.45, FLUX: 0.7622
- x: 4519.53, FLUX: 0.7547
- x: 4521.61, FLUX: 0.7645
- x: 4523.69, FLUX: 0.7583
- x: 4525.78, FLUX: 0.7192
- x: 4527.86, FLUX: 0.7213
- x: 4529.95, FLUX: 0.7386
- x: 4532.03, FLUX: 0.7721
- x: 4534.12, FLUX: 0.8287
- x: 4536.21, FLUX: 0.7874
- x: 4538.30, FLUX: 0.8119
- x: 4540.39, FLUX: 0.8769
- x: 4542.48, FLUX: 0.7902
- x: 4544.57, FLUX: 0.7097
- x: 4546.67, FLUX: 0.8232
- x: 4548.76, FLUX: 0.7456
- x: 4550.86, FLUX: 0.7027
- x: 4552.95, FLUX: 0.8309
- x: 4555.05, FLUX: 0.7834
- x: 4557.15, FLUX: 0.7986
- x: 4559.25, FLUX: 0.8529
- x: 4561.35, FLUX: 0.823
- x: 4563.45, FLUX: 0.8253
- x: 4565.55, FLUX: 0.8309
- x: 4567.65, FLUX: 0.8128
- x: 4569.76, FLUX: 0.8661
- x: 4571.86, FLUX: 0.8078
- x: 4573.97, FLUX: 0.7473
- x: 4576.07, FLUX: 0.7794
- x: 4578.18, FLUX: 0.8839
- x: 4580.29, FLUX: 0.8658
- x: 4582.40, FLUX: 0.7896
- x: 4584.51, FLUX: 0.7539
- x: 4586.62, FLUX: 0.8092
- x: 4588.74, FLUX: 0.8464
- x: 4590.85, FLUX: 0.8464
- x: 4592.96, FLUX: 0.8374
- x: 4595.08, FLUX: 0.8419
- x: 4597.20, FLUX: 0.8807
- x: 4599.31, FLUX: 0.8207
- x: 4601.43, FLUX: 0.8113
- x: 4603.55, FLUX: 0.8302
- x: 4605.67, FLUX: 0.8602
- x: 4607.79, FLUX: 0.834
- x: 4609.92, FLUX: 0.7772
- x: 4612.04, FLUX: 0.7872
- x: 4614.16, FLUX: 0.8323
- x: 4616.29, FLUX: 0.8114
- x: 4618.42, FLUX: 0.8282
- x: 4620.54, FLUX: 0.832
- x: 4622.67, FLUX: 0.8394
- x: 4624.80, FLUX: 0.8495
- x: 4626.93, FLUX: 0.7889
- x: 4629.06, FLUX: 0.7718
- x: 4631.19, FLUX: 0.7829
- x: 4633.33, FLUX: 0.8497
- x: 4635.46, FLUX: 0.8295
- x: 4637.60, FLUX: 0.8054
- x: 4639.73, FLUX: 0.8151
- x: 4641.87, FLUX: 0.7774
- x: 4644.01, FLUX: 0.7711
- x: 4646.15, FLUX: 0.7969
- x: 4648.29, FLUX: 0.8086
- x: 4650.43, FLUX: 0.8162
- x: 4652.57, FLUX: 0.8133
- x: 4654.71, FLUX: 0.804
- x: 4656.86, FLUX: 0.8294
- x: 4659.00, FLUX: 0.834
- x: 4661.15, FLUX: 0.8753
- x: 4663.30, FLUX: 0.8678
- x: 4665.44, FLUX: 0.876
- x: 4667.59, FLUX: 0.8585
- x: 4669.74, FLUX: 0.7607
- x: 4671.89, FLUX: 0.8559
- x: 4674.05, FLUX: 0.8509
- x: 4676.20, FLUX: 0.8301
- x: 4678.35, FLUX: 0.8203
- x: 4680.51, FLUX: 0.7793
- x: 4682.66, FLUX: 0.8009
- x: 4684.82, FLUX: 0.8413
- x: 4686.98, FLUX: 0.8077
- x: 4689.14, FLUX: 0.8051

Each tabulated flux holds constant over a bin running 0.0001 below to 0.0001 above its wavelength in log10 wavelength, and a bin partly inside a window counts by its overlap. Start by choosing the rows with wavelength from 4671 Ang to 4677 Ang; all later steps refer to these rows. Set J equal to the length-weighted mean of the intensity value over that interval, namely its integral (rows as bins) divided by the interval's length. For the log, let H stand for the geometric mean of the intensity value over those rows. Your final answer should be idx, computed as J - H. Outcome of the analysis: -0.0002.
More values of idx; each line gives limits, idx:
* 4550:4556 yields 0.0043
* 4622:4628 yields -0.0004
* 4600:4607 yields -0.0004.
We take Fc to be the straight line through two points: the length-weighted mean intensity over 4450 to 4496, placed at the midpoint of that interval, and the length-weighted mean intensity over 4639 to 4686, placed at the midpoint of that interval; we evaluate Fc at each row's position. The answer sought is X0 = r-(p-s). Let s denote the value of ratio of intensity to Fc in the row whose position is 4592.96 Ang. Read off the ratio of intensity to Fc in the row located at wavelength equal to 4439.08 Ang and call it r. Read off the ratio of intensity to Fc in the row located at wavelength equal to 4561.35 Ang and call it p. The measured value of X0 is 1.00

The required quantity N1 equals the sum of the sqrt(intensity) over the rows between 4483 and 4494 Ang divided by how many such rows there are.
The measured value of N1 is 0.892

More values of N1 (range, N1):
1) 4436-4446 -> 0.864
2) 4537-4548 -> 0.895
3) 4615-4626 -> 0.912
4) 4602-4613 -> 0.904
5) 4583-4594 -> 0.905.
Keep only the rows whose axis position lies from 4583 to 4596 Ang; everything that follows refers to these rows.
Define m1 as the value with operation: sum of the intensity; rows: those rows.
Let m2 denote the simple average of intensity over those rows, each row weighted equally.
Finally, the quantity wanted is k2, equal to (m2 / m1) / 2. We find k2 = 0.083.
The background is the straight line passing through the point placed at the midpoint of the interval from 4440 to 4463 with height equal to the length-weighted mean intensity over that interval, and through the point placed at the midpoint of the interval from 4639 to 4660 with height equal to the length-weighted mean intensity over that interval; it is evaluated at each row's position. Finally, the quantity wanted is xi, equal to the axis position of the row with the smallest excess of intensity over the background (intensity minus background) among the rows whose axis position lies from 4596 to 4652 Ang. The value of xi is 4644.01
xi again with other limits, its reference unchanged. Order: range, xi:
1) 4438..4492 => 4455.47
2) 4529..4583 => 4550.86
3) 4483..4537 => 4525.78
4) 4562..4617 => 4573.97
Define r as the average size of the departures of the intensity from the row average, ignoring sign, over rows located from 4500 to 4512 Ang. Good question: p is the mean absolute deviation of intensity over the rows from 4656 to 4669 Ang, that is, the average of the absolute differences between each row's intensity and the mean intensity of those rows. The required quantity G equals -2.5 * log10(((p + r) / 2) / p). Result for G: -0.055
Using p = 0.017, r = 0.02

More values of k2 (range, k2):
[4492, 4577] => 0.012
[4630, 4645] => 0.071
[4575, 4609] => 0.031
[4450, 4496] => 0.023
